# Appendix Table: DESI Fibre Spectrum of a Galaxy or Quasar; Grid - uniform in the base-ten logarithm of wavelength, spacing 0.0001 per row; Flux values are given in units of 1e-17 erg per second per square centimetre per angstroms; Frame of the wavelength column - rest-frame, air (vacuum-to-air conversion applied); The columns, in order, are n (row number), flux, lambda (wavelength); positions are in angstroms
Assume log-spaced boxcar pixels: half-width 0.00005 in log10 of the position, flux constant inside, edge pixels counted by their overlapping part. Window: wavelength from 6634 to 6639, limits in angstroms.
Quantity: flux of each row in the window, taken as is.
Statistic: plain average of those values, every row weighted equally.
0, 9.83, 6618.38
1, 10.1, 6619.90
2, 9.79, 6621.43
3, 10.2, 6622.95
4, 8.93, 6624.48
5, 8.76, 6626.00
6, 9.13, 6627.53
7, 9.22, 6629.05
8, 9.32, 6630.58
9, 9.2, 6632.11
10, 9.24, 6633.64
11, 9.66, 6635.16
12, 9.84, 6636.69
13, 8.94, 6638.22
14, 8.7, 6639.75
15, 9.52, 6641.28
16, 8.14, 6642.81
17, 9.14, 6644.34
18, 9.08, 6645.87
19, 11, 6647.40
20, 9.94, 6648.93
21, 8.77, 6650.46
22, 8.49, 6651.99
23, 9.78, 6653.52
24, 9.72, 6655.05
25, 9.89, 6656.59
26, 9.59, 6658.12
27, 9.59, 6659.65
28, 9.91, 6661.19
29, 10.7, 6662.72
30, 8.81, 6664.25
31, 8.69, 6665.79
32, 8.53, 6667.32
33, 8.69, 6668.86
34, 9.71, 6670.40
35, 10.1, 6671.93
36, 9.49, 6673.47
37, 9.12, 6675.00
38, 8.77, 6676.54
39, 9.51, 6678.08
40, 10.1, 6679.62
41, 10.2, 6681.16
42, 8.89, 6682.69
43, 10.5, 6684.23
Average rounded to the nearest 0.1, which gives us 9.5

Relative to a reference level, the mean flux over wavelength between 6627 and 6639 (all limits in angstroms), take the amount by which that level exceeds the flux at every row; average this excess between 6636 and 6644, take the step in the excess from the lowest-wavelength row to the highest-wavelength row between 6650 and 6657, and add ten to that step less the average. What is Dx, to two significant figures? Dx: 8.6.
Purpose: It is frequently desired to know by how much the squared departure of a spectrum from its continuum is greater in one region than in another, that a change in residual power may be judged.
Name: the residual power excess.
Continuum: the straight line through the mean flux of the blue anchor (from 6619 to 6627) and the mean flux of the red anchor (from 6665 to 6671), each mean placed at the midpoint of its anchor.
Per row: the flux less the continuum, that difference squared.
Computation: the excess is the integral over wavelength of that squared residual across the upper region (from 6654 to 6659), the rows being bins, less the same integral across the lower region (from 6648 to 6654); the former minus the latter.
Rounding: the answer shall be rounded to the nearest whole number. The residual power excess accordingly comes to 0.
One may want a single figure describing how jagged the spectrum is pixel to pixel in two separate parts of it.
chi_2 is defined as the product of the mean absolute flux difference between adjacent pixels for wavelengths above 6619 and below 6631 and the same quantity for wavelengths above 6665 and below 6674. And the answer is 0.18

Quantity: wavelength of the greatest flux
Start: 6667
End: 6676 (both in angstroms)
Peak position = 6671.93 angstroms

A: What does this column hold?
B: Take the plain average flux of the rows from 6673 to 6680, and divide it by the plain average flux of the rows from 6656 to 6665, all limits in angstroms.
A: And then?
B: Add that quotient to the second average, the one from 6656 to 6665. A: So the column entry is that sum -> 10.7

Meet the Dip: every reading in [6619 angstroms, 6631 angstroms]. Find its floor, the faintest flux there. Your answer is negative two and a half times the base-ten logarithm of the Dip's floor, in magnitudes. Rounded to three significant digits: -2.36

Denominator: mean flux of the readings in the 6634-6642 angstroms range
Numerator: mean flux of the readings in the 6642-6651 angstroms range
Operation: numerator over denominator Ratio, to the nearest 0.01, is 1.00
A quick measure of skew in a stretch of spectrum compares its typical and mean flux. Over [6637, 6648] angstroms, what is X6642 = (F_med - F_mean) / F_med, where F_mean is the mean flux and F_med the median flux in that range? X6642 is -0.015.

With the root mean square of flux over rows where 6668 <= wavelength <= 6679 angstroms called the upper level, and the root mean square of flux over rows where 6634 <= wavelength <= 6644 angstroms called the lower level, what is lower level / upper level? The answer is 0.98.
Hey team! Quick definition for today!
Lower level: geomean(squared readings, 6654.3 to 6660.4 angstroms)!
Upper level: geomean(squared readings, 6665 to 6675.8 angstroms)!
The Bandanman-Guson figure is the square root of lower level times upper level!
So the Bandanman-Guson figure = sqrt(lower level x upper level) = 89.0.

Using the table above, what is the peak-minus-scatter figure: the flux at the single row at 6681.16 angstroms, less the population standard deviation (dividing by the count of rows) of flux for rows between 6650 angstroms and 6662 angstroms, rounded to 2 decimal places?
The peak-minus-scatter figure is 9.70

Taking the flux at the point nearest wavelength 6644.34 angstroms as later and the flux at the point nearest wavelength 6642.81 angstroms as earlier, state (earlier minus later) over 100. -0.010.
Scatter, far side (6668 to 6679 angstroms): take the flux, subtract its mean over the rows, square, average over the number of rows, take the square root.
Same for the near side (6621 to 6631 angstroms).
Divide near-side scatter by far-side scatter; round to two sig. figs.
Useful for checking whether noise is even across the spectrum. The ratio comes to 0.98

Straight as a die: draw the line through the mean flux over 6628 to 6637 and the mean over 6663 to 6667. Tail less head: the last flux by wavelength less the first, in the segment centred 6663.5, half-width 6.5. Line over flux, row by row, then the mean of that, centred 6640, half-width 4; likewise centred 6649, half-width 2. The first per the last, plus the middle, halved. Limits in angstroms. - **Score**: 0.0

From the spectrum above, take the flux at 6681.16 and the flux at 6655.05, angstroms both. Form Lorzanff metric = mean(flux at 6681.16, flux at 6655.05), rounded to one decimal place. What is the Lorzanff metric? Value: 10.0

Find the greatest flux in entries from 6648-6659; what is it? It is 9.94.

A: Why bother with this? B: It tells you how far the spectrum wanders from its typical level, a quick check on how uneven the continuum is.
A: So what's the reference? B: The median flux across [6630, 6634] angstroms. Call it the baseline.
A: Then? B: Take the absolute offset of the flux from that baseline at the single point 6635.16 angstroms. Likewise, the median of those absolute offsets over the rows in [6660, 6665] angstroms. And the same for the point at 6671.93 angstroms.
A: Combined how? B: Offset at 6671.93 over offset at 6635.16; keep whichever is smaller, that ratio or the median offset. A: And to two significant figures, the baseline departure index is 0.67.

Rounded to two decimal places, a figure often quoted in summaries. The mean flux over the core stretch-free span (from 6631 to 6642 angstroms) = 9.30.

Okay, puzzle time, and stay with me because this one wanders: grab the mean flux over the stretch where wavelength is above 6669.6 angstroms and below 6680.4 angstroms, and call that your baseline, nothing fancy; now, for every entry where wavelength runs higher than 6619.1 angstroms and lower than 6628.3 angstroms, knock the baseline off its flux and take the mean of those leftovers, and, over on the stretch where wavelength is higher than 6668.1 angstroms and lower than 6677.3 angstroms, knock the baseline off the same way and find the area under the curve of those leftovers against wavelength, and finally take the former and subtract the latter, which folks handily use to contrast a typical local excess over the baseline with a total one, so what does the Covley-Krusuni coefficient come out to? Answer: 2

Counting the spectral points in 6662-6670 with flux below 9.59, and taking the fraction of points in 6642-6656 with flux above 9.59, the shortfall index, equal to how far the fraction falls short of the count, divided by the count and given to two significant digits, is 0.89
